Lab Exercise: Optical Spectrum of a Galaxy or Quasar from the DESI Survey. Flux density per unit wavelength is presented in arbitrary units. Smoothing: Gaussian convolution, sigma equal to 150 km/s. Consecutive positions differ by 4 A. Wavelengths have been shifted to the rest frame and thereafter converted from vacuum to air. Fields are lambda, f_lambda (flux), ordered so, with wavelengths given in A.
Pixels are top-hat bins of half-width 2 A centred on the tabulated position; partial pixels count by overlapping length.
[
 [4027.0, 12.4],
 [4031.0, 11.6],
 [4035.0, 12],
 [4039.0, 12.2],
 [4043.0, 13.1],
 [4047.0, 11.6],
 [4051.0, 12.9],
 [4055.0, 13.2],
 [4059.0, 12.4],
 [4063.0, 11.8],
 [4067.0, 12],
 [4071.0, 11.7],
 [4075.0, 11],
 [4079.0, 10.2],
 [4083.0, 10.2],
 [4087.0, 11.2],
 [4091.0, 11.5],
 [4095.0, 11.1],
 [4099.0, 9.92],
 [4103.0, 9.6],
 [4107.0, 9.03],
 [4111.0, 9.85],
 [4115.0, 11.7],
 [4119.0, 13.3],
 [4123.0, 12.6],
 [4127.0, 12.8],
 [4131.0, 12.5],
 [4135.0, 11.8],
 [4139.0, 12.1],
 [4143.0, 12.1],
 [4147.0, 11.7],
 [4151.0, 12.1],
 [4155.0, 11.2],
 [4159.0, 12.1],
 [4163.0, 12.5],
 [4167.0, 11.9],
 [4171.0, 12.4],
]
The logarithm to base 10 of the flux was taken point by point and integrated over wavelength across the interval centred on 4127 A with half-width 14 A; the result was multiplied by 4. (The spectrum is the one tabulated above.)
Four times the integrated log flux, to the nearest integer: 122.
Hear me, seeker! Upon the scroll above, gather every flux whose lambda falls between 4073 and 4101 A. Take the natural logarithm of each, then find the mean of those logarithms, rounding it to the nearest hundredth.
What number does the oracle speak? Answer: 2.37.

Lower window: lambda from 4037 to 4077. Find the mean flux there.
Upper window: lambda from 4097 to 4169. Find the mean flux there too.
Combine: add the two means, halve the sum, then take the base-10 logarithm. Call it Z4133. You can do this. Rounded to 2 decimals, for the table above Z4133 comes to 1.08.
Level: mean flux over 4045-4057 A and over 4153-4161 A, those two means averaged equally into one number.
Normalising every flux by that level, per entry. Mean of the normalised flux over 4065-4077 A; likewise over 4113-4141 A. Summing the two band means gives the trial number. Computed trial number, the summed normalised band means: 1.98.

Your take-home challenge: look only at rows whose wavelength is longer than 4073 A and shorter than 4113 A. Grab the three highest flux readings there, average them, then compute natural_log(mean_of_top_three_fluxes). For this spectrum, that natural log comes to 2.42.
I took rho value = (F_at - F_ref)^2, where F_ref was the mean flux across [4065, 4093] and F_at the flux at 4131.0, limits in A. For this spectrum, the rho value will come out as 1.92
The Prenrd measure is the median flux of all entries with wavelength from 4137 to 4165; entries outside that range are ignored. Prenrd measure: 12.1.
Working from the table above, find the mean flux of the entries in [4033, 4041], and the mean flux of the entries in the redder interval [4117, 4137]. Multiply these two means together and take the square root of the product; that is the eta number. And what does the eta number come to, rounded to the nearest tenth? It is 12.3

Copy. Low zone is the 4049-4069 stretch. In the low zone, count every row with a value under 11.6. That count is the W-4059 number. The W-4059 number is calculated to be 0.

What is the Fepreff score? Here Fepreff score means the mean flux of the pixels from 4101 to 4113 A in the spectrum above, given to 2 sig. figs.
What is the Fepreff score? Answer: 9.5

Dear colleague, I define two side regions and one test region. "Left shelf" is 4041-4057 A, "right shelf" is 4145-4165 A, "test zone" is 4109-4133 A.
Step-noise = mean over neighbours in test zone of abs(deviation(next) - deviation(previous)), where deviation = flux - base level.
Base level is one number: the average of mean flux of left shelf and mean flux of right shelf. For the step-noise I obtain 0.93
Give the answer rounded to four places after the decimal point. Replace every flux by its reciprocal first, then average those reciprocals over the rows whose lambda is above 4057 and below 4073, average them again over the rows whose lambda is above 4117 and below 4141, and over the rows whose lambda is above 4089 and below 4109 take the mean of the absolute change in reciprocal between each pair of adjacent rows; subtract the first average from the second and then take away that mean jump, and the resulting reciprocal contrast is -0.0095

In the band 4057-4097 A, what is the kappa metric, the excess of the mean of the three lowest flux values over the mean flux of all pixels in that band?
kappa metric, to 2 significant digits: -0.84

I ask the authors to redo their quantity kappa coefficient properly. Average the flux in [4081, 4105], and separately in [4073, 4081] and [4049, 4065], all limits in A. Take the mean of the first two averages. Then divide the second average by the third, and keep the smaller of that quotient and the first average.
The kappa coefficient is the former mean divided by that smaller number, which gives 12.6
